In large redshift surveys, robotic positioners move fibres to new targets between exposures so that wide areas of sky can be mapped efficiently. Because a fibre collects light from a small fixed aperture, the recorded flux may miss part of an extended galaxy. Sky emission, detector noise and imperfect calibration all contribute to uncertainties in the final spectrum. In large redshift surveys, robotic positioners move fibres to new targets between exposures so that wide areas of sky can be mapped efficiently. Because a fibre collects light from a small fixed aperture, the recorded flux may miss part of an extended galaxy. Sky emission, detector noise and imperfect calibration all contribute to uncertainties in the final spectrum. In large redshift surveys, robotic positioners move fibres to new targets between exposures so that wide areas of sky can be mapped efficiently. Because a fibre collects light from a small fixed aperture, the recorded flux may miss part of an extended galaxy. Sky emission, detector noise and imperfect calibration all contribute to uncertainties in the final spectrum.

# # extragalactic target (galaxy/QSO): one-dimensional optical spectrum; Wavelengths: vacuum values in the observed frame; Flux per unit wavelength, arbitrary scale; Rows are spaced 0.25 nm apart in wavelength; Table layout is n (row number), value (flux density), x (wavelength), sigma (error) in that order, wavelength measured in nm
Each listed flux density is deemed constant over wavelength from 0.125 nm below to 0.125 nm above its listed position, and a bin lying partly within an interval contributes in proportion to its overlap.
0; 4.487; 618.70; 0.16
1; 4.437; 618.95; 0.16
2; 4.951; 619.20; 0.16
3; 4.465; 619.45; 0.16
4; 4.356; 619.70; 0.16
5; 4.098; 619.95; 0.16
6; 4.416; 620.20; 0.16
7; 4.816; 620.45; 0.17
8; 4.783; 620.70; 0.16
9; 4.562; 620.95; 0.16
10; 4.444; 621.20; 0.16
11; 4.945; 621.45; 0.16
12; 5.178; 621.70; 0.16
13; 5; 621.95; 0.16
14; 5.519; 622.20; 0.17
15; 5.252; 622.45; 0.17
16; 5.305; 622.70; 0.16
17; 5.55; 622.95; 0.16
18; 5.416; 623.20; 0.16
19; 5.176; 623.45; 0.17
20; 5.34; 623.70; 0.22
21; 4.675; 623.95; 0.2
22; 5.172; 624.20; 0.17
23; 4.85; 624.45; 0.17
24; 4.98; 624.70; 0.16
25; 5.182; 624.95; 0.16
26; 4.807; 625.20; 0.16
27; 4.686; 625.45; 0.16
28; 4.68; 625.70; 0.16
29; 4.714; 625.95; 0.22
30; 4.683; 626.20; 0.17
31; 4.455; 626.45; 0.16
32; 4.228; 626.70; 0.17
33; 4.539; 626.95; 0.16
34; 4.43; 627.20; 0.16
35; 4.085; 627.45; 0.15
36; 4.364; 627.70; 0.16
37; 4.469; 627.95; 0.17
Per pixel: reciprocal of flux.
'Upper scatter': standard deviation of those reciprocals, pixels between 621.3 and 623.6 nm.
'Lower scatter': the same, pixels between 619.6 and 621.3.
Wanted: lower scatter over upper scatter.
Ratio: 1.6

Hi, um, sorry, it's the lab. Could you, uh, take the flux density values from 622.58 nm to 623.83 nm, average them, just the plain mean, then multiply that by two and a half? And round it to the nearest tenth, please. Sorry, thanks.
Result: 13.4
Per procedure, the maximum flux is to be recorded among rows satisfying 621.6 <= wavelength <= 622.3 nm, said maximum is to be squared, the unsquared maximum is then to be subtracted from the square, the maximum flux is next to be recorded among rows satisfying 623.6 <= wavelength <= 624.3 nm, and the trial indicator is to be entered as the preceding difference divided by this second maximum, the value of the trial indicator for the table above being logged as 4.67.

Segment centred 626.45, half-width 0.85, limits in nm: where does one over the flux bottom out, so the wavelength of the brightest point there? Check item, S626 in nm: 625.95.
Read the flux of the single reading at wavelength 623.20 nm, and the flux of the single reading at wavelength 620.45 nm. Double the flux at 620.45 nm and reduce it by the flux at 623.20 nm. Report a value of 4.2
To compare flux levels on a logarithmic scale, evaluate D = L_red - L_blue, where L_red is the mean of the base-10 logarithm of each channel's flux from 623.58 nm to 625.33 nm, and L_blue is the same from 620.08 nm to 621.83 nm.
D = 0.02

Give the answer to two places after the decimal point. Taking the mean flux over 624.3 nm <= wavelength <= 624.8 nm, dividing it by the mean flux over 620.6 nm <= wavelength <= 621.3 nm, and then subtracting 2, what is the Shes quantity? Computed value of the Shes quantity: -0.93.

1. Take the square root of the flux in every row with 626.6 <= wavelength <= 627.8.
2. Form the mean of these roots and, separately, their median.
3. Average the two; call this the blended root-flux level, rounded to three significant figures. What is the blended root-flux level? 2.08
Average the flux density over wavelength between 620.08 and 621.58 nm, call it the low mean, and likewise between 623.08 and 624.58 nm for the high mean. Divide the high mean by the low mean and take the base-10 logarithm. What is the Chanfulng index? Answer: 0.04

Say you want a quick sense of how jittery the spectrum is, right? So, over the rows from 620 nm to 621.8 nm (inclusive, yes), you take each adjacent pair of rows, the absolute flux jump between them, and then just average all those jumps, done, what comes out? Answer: 0.25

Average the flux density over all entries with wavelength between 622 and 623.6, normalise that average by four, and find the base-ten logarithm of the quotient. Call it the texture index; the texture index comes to 0.13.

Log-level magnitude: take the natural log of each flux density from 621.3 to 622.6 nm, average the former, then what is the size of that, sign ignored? 1.64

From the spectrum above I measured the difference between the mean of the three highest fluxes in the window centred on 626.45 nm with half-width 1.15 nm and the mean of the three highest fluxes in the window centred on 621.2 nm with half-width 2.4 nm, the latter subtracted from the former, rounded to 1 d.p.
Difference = -0.8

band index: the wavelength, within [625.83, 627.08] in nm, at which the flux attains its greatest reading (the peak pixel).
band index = 625.95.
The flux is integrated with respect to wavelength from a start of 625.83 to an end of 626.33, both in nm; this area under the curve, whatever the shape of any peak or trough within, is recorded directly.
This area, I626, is 2.3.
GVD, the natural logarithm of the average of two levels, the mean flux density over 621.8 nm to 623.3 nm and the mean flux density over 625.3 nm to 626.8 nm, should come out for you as 1.60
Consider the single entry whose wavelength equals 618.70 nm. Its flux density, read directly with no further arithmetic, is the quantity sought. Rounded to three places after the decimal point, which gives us 4.487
